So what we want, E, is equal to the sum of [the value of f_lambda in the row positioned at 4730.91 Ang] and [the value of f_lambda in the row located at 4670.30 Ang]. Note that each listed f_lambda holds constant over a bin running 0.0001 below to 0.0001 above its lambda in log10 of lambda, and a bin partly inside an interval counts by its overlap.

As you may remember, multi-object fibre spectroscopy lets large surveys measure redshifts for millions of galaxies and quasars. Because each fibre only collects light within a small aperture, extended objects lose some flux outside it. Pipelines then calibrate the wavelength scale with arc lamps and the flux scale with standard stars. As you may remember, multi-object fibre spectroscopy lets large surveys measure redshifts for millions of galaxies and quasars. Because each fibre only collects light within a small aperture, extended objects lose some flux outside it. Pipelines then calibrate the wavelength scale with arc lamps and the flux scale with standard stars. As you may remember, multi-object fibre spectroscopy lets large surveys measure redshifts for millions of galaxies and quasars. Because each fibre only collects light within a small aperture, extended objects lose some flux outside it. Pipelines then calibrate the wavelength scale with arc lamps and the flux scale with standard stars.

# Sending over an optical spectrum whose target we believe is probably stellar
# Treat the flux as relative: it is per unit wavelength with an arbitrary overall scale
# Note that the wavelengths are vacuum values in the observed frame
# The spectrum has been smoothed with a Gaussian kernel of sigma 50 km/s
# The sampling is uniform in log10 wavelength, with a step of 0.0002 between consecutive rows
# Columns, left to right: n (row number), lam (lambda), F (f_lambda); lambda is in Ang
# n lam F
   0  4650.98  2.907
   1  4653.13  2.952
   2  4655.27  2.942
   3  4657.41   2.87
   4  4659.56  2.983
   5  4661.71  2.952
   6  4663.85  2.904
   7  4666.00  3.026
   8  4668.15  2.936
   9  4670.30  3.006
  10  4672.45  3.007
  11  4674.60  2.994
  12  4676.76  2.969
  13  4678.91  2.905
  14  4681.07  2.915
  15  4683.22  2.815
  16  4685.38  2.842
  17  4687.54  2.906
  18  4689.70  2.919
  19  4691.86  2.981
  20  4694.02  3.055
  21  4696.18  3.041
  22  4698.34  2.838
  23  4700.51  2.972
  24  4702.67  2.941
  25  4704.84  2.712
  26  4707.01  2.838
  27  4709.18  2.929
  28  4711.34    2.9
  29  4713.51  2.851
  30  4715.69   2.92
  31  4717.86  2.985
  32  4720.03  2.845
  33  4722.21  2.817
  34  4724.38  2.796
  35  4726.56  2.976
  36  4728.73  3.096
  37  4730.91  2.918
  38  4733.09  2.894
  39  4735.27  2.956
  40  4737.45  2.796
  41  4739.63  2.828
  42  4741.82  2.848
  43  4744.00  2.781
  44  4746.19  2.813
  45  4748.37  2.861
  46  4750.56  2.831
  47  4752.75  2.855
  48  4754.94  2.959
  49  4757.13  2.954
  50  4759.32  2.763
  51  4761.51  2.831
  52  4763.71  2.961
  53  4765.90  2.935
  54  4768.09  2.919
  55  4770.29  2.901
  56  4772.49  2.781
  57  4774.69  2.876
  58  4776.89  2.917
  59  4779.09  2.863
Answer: 5.92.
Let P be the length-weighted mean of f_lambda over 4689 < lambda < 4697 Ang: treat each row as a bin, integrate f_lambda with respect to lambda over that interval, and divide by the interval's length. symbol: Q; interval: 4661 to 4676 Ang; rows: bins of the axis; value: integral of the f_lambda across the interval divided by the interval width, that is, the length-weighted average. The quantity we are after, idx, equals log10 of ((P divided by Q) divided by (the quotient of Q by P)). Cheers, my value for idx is 0.008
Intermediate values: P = 3.00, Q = 2.98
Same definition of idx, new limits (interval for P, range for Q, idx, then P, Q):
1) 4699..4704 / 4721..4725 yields 0.037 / 2.93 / 2.81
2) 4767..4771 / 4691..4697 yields -0.035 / 2.91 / 3.03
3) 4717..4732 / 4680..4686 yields 0.018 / 2.92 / 2.86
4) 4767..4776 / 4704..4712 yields 0.006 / 2.87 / 2.85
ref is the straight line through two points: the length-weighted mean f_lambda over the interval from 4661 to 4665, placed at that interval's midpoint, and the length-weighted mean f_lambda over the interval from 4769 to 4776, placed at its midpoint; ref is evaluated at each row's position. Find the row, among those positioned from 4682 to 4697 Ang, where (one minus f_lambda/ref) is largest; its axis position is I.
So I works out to 4683.22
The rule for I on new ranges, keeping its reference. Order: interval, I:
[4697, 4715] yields 4704.84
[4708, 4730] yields 4724.38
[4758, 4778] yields 4759.32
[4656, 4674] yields 4657.41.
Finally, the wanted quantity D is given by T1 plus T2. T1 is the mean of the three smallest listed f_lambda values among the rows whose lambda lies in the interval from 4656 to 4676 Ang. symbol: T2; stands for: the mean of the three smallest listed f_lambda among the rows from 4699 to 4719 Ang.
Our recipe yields 5.70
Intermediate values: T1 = 2.90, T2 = 2.80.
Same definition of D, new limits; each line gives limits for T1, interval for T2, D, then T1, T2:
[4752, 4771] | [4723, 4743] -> 5.62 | 2.82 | 2.81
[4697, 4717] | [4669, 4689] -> 5.65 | 2.80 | 2.85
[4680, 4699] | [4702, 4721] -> 5.63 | 2.83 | 2.80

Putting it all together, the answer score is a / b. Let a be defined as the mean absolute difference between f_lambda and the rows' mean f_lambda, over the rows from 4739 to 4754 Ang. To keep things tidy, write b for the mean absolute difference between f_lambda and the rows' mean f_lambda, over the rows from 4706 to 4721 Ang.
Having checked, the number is 0.5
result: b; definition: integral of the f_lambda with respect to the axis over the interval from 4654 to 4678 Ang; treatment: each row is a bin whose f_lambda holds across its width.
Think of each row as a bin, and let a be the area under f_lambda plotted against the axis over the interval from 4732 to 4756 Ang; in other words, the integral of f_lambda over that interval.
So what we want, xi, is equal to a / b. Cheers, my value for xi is 0.96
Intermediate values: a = 68.5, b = 71.1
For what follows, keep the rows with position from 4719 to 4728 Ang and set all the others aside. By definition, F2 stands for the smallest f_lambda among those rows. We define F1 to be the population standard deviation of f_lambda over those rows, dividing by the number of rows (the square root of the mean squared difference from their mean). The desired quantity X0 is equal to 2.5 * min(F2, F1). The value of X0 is 0.18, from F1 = 0.070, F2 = 2.796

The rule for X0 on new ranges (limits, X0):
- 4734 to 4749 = 0.13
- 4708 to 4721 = 0.12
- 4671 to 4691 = 0.15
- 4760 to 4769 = 0.12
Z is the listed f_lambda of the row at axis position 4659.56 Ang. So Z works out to 2.983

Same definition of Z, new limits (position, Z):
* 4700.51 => 2.972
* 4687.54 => 2.906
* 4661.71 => 2.952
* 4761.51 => 2.831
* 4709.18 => 2.929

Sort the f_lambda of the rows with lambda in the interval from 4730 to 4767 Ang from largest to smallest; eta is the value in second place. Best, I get 2.959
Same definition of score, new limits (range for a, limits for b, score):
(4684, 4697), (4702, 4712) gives 1.0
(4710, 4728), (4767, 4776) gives 1.3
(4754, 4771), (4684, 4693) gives 1.4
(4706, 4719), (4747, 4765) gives 0.7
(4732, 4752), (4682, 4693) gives 0.8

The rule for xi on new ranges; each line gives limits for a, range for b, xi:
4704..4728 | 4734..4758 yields 1.00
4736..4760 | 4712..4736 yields 0.98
